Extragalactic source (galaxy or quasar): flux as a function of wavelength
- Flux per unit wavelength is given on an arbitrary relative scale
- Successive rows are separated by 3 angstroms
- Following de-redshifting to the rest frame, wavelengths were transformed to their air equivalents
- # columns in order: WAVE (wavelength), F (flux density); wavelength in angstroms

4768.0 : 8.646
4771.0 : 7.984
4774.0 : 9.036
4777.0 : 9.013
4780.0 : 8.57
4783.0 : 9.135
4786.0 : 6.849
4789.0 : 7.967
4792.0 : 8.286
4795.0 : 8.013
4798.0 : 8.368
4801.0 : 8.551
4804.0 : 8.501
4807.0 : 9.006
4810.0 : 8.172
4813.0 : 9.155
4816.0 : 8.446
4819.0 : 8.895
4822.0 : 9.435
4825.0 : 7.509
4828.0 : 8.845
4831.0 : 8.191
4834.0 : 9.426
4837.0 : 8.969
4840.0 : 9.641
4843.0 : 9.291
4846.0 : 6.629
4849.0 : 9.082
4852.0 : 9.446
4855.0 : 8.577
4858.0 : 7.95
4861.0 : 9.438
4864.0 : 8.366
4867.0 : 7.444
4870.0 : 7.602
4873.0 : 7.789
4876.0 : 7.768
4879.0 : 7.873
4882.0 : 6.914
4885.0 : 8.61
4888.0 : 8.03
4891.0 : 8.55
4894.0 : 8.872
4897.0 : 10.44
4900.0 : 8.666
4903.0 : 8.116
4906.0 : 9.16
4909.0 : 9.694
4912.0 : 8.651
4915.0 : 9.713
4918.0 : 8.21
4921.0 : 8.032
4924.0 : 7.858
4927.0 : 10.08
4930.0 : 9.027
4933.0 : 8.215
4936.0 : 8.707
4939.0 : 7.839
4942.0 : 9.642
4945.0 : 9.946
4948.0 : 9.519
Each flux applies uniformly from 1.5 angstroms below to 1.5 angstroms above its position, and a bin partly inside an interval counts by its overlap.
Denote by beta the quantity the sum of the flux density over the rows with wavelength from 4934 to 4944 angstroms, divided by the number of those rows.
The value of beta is 8.7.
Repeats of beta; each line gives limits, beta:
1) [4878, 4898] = 8.5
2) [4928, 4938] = 8.6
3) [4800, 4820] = 8.7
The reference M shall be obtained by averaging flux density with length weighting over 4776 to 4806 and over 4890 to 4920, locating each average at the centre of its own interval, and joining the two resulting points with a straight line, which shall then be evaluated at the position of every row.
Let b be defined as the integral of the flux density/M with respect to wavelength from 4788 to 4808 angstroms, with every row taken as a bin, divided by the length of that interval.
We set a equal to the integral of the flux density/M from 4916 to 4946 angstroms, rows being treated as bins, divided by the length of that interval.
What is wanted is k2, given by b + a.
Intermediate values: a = 0.96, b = 1.00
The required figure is 1.958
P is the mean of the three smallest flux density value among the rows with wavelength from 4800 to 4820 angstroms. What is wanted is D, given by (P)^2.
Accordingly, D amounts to 70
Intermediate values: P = 8.4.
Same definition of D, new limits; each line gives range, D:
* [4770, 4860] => 49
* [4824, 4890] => 49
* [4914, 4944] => 63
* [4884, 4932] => 64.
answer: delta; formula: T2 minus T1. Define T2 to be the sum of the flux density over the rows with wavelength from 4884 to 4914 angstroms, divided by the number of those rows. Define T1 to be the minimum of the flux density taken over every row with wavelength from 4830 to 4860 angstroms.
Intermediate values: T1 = 6.629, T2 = 8.88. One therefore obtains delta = 2.2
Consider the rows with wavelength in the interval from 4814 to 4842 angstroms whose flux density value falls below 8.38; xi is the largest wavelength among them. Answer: 4831.0 angstroms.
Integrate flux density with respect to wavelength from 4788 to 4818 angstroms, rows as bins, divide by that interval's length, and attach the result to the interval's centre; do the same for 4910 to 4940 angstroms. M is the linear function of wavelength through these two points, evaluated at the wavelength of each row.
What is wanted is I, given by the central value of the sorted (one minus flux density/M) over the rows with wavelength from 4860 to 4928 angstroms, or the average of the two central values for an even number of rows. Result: 0.023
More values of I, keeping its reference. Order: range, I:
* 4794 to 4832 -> -0.004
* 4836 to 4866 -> -0.058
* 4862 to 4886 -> 0.093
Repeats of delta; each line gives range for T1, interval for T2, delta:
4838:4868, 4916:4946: 2.1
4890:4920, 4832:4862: 0.7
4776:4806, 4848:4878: 1.5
